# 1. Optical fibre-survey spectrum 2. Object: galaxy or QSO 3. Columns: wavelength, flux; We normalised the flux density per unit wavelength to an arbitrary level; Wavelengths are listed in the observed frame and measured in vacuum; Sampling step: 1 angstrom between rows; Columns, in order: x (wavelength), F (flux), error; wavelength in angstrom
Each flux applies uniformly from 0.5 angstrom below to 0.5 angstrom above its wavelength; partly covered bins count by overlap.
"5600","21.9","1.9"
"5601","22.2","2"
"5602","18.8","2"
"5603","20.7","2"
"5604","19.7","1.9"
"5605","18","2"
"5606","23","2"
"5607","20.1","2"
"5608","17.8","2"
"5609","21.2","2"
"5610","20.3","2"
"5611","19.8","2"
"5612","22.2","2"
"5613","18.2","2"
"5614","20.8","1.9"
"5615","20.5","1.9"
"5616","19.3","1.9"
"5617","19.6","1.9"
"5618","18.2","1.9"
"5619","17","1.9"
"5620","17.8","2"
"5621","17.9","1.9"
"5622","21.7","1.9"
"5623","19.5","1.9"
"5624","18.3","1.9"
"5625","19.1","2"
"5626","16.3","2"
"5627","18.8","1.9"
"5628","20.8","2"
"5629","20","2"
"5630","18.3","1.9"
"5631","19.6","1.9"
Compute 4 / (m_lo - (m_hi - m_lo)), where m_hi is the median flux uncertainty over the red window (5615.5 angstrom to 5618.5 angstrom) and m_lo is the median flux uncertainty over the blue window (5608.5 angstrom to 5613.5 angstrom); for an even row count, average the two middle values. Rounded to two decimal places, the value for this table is 1.90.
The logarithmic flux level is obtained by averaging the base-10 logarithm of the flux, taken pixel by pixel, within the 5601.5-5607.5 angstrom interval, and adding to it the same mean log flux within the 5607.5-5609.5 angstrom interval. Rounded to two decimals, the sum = 2.59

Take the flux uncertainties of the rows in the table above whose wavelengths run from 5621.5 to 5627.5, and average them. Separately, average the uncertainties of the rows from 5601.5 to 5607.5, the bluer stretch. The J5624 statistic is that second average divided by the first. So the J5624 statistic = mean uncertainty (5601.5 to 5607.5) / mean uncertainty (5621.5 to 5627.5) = 1.03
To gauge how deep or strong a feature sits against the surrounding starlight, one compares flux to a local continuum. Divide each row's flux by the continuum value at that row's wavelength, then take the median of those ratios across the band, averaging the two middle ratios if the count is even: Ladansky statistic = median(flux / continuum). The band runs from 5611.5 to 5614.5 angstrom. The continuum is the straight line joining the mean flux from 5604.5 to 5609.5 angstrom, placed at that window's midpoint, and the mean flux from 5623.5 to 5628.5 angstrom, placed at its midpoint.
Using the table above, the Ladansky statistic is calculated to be 1.066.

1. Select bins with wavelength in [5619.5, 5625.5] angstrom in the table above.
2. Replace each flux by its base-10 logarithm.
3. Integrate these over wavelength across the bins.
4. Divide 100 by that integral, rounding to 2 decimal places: 13.03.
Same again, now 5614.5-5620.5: 13.11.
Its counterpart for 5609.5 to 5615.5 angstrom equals 12.75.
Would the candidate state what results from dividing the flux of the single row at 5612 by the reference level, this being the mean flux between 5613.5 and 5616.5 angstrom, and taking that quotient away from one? -0.10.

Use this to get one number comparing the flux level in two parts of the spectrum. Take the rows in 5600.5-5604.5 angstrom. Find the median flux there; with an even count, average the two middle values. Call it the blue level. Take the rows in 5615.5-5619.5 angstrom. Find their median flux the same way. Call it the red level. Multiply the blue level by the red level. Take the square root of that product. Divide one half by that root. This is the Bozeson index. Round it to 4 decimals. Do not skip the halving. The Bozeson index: 0.0257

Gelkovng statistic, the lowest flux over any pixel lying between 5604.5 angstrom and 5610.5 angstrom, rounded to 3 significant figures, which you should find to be 17.8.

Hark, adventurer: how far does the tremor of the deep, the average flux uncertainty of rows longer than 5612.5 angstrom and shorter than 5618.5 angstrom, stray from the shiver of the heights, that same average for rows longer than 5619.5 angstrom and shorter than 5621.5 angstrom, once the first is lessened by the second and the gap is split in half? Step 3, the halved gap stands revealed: -0.02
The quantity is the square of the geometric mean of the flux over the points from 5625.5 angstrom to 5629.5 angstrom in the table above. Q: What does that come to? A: 357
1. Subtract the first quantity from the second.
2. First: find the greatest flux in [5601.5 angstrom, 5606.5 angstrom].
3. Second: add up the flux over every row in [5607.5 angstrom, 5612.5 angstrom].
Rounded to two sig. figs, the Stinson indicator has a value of 78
